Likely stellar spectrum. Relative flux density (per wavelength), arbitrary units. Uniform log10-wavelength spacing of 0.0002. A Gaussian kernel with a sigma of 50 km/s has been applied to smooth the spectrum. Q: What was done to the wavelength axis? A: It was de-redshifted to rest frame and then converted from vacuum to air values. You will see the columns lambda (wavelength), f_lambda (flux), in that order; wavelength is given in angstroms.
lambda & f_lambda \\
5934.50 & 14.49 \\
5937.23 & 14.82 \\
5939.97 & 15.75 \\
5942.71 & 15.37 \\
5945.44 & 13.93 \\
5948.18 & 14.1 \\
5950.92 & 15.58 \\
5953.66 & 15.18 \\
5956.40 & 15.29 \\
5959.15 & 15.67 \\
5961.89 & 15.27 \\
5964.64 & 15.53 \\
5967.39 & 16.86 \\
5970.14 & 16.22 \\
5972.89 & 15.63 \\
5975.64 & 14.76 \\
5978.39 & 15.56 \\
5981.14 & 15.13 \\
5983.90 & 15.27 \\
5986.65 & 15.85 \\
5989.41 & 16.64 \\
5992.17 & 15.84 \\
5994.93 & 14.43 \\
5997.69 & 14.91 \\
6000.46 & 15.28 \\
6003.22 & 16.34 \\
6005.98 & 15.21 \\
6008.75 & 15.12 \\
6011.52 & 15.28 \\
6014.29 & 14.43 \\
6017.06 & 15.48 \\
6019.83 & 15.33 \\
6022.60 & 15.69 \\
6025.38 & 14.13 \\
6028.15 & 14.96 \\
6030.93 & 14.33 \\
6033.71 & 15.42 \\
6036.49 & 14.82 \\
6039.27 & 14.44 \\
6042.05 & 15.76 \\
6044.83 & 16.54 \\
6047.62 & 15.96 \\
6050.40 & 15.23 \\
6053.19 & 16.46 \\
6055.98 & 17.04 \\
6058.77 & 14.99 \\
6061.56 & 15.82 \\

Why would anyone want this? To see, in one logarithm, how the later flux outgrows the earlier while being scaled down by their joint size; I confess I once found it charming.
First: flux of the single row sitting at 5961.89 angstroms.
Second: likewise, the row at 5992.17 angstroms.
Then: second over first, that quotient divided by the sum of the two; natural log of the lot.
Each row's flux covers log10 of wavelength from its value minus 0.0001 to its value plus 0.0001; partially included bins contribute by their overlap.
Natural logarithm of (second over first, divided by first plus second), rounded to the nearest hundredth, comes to -3.40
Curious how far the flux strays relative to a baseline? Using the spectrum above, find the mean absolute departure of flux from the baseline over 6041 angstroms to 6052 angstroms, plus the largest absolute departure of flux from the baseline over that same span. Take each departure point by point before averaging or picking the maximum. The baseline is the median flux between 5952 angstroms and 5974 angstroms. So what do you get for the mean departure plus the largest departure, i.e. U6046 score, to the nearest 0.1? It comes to 1.4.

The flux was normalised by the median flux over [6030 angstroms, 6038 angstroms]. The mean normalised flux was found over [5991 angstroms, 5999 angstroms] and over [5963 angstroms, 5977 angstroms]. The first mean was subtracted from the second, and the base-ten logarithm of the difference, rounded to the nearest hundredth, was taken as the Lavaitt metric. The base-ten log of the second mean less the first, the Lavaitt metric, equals -1.30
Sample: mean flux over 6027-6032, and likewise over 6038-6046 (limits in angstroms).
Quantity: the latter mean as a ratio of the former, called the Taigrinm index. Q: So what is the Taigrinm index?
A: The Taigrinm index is 1.06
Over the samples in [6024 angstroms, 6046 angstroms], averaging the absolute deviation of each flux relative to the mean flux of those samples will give 0.64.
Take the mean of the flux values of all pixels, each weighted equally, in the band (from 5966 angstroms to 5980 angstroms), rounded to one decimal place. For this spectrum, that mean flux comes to 15.8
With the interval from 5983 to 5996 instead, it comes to 15.6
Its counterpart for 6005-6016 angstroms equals 15.0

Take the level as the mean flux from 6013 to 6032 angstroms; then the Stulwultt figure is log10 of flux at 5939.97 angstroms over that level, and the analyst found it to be 0.024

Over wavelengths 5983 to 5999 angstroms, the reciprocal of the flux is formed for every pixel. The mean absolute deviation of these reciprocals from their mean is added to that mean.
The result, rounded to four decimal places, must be 0.0673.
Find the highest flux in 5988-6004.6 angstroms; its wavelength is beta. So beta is 5989.41 angstroms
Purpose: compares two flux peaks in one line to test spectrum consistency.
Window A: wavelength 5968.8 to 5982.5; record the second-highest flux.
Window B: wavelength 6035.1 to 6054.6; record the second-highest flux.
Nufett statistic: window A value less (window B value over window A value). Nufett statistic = 14.6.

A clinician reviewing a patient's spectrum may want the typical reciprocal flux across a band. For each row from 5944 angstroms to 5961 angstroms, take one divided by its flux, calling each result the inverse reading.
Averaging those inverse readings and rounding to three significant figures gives 0.0670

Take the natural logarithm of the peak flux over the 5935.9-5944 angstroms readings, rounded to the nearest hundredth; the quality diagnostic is 2.76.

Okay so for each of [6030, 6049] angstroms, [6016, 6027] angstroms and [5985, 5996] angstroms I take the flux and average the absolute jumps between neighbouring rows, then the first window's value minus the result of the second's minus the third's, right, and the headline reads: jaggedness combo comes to 1.10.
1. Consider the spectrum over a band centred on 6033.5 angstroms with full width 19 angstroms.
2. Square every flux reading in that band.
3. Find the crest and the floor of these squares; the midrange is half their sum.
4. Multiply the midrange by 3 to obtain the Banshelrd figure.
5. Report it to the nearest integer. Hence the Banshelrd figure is 672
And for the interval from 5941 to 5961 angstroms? 659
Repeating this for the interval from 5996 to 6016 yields 713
